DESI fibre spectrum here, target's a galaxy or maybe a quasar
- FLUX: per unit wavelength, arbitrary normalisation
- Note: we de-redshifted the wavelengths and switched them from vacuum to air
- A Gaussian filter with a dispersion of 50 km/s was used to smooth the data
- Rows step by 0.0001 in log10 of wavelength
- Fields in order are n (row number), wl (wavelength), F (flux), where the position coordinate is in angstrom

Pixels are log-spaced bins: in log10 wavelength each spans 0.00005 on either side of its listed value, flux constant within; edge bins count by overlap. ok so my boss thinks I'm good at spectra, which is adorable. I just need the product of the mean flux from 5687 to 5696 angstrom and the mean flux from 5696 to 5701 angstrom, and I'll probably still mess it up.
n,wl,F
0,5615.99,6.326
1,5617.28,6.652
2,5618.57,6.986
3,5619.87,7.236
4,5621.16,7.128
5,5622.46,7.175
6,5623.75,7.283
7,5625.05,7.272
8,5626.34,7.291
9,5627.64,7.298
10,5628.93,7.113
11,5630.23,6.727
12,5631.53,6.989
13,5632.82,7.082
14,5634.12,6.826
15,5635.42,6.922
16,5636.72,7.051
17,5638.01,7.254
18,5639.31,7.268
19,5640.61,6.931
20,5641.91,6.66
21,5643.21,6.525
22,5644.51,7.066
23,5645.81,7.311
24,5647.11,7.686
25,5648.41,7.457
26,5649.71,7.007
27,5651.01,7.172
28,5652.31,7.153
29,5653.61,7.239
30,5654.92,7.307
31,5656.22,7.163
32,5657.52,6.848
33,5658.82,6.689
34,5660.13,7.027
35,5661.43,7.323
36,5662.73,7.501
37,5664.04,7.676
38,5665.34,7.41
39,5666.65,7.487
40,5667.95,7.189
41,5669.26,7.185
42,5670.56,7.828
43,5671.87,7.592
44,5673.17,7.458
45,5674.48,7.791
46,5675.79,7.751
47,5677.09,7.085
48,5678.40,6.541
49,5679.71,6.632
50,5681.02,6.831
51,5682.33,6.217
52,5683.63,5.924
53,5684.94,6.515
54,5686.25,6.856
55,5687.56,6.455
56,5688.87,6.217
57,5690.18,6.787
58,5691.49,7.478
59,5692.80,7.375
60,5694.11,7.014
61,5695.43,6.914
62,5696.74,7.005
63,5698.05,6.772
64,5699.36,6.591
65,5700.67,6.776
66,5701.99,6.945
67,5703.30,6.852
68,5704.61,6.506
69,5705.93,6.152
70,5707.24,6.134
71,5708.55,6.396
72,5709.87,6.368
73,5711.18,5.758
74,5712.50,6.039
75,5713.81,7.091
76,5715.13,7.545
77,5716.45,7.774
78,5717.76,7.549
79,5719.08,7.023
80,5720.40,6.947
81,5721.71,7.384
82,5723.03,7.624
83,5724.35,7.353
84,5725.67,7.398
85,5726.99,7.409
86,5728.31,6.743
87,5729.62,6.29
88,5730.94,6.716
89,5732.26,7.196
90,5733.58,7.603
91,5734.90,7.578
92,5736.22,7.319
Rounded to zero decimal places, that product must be 47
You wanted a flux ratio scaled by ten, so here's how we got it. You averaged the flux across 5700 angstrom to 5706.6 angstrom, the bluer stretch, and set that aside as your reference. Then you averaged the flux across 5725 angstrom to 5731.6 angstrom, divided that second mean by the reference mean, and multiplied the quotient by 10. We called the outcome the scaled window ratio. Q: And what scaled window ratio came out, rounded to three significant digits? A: 10.4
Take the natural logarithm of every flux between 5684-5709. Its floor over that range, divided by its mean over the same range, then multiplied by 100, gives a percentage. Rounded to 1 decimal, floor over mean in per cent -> 95.3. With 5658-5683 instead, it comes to 92.5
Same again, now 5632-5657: 95.7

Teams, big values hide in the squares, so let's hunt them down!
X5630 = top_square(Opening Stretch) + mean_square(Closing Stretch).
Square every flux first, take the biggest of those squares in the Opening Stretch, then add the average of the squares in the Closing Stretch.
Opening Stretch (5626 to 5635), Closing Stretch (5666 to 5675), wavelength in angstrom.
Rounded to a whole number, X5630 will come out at 110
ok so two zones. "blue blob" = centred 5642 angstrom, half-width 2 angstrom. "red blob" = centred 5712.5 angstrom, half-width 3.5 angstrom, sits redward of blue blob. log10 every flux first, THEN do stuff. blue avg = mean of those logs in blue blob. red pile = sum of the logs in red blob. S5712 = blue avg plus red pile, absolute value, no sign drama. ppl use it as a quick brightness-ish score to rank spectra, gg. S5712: 4.9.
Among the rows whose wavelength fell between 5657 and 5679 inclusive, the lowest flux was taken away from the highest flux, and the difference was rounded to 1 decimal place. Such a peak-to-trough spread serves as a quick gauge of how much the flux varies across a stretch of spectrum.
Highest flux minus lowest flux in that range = 1.3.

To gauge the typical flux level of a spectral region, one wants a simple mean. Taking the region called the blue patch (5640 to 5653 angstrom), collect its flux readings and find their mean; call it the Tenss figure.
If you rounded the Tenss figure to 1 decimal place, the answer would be 7.1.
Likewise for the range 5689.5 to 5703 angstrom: 7.0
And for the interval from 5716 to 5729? 7.3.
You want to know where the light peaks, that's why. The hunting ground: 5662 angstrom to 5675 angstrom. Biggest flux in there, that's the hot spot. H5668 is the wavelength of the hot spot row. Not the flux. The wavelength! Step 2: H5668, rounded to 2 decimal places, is 5670.56 angstrom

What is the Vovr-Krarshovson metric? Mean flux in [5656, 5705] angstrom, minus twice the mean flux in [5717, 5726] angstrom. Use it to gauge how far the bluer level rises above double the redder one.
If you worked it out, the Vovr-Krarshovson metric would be -7.65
